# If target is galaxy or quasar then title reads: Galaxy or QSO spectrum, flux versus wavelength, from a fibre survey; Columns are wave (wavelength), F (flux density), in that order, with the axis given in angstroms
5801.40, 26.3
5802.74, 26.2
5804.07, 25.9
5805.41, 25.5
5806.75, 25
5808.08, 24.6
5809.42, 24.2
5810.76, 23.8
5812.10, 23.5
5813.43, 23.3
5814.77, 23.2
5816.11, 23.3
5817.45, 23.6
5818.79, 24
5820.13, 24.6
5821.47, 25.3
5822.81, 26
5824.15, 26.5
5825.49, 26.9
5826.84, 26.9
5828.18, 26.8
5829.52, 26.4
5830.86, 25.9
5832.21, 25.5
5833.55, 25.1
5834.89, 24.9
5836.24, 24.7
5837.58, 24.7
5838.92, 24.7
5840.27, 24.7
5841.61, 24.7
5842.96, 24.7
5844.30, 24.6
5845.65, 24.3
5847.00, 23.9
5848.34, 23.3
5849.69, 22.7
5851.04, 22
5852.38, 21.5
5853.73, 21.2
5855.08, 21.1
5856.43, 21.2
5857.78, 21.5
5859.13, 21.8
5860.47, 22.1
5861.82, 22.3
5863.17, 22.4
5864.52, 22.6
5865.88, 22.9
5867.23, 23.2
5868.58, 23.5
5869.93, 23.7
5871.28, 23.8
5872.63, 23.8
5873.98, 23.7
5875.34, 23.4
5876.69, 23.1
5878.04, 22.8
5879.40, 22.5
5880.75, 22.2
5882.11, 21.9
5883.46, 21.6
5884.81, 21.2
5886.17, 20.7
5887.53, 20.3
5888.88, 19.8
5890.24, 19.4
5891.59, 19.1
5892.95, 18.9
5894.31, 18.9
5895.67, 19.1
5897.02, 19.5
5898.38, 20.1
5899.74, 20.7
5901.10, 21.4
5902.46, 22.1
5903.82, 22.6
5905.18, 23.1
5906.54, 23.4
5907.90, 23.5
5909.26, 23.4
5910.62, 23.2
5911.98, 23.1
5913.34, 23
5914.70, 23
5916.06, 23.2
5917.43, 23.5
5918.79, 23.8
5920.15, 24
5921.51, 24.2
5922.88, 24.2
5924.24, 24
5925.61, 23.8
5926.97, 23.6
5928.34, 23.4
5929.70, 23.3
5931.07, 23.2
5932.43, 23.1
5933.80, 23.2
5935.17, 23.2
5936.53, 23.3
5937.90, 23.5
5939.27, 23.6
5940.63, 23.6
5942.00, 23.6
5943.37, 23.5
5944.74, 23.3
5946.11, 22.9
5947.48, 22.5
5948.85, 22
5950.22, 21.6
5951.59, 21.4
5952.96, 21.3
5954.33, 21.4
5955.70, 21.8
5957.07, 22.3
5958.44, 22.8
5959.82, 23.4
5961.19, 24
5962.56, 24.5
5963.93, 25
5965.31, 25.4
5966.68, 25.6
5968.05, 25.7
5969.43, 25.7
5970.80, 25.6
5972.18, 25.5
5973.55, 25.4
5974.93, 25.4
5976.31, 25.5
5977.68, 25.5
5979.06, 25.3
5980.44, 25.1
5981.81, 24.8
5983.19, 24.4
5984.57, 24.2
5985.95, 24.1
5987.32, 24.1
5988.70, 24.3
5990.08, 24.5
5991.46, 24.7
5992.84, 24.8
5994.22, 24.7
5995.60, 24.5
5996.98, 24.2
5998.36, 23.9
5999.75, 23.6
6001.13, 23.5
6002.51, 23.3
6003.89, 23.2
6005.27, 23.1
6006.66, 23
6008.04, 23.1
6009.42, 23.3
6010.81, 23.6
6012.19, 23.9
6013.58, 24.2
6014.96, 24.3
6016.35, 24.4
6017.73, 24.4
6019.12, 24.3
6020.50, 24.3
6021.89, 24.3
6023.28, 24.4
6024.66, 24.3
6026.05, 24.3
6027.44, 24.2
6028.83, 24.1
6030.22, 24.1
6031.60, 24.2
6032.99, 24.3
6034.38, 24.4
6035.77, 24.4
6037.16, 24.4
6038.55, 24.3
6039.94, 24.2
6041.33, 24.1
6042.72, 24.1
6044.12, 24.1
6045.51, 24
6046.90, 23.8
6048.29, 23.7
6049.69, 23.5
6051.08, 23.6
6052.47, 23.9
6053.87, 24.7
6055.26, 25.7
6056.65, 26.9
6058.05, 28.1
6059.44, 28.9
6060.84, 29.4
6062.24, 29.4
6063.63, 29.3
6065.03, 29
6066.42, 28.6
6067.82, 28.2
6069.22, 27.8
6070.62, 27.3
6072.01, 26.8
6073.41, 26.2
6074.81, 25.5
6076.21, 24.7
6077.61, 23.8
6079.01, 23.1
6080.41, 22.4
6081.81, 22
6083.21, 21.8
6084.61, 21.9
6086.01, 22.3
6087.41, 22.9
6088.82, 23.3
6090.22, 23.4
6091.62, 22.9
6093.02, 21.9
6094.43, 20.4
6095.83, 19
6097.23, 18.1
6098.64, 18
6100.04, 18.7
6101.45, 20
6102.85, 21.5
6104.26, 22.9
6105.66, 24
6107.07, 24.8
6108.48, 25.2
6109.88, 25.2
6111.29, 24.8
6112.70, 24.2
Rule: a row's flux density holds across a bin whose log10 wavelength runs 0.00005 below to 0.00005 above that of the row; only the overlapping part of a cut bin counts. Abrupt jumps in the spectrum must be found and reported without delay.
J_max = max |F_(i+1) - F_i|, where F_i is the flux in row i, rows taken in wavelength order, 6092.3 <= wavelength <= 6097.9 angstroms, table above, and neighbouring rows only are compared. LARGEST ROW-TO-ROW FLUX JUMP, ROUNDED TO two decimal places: 1.50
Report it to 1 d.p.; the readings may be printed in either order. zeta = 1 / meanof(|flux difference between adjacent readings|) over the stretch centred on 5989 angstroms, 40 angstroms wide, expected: 6.4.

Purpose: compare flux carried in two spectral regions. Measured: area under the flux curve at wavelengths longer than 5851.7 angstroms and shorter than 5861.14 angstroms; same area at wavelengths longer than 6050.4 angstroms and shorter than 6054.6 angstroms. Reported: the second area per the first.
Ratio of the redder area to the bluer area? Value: 0.50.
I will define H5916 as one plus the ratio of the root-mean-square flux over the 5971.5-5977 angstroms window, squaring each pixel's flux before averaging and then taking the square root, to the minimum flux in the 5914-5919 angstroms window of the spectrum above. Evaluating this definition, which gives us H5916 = 2.11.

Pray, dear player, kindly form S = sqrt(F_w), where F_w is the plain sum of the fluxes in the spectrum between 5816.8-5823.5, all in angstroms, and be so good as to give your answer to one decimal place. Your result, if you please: 11.1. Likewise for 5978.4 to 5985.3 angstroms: 11.1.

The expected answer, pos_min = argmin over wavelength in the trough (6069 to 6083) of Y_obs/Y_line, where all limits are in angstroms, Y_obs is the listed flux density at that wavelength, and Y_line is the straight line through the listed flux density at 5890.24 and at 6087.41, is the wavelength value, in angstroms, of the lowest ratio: 6081.81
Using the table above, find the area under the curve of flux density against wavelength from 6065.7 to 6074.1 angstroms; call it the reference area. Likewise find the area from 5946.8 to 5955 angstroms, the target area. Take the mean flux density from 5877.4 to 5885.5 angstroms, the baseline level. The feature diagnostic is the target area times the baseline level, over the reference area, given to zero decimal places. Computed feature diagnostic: 17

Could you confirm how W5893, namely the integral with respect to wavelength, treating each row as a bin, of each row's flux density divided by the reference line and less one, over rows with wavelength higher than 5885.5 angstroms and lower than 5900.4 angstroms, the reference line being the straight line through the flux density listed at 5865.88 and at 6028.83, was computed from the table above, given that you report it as -2.2 angstroms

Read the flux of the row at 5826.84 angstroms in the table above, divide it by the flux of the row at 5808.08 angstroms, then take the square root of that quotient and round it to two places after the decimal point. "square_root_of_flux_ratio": 1.05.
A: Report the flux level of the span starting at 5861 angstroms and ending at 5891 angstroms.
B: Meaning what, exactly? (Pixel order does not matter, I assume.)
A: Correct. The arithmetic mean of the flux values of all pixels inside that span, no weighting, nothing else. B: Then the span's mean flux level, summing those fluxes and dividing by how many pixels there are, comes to 22.3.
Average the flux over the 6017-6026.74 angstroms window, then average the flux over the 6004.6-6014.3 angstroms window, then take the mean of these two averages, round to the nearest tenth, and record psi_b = 23.9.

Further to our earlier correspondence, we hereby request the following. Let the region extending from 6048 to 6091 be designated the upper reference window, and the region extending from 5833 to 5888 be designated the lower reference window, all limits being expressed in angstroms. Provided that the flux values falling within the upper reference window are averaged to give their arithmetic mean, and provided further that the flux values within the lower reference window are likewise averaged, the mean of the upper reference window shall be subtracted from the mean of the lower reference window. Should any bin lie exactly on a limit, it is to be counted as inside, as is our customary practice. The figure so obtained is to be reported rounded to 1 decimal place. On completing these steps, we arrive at -2.5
